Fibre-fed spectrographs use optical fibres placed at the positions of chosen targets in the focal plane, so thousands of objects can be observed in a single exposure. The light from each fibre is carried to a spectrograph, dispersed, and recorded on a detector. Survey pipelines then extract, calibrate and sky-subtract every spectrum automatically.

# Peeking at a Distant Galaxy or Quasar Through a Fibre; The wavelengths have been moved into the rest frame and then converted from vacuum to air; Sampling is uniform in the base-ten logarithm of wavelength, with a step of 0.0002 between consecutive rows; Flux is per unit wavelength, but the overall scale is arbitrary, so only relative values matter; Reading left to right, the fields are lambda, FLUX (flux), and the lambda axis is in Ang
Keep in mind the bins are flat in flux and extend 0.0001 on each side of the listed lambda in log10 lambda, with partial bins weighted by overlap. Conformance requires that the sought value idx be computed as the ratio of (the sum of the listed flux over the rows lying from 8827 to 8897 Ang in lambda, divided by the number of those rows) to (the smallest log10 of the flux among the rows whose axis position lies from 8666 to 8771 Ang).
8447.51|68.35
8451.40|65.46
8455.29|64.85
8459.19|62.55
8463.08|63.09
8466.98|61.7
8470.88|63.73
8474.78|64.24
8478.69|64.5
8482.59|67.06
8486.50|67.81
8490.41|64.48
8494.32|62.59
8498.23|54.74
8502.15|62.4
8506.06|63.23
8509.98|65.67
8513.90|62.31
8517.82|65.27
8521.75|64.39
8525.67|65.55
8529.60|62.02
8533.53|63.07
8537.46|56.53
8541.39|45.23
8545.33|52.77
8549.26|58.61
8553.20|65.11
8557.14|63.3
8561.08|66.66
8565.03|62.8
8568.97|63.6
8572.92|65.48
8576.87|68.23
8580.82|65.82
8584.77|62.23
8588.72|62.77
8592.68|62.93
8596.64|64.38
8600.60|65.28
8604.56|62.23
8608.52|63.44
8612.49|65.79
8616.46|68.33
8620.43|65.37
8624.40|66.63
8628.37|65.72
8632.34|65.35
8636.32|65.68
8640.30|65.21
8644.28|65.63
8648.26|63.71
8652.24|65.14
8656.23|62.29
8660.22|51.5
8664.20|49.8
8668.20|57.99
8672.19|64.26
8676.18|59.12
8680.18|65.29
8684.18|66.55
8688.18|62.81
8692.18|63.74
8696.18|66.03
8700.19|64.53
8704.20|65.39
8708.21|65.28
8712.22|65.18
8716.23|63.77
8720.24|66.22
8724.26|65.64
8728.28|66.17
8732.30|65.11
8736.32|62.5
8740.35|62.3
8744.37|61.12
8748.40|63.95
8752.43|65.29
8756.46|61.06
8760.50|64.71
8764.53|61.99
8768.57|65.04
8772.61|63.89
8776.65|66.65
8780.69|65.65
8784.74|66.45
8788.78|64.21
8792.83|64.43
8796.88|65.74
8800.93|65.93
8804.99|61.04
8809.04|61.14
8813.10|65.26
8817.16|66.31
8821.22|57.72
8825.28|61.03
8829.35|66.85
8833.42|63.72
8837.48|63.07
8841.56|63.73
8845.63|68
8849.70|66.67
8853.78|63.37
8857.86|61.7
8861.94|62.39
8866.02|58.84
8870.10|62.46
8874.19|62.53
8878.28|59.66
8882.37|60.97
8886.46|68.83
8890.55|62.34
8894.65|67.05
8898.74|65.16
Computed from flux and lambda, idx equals 36.1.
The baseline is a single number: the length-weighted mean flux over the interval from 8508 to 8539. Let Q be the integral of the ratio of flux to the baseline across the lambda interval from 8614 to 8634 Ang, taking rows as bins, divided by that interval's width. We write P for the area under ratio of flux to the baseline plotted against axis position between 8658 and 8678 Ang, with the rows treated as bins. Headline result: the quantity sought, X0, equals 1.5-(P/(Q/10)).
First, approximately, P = 17.9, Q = 1.05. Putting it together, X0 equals -169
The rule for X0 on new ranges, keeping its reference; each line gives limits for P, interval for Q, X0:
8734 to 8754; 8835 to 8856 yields -193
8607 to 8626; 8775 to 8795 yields -190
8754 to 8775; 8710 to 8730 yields -202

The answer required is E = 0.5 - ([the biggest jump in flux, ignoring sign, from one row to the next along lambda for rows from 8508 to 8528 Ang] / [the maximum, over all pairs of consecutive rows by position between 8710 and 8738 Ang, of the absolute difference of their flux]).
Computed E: -0.8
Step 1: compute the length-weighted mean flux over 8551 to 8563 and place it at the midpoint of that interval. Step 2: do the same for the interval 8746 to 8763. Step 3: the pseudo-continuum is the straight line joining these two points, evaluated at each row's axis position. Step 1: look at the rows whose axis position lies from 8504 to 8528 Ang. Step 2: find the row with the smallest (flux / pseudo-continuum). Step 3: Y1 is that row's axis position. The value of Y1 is 8513.90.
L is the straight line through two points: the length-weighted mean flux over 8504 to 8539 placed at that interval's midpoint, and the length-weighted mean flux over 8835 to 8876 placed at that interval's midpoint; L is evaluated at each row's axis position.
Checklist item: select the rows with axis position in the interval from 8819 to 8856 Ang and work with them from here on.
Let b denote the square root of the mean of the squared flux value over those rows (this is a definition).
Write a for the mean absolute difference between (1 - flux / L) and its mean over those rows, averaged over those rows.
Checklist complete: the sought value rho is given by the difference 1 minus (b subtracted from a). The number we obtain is 64.8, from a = 0.036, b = 63.9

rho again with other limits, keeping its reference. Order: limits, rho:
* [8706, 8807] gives 65.4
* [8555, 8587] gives 65.8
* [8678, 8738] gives 65.9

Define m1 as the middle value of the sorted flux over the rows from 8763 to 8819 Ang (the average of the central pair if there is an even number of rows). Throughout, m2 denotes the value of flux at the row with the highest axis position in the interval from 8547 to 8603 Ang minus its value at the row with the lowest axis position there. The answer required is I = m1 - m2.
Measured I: 58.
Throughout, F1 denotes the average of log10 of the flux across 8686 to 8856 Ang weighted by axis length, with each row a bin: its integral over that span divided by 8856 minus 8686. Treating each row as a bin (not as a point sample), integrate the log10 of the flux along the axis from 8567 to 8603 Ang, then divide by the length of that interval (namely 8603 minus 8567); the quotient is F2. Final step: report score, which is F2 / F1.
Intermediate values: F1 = 1.808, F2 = 1.81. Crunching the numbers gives 1.001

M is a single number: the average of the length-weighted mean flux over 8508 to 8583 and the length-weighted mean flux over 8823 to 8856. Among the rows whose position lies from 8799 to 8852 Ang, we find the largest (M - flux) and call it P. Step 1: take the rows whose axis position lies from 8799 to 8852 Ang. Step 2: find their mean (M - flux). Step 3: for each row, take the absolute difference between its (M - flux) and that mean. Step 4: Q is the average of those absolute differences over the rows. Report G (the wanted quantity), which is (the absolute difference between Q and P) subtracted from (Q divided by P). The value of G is -2.8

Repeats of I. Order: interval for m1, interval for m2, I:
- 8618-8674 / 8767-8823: 72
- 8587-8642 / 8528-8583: 62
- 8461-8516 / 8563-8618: 58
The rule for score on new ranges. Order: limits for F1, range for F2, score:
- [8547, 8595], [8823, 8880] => 0.997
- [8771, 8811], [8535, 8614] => 0.990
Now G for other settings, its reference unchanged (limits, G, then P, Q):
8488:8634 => -15.2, 18.1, 2.8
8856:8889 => -2.2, 4.5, 1.9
